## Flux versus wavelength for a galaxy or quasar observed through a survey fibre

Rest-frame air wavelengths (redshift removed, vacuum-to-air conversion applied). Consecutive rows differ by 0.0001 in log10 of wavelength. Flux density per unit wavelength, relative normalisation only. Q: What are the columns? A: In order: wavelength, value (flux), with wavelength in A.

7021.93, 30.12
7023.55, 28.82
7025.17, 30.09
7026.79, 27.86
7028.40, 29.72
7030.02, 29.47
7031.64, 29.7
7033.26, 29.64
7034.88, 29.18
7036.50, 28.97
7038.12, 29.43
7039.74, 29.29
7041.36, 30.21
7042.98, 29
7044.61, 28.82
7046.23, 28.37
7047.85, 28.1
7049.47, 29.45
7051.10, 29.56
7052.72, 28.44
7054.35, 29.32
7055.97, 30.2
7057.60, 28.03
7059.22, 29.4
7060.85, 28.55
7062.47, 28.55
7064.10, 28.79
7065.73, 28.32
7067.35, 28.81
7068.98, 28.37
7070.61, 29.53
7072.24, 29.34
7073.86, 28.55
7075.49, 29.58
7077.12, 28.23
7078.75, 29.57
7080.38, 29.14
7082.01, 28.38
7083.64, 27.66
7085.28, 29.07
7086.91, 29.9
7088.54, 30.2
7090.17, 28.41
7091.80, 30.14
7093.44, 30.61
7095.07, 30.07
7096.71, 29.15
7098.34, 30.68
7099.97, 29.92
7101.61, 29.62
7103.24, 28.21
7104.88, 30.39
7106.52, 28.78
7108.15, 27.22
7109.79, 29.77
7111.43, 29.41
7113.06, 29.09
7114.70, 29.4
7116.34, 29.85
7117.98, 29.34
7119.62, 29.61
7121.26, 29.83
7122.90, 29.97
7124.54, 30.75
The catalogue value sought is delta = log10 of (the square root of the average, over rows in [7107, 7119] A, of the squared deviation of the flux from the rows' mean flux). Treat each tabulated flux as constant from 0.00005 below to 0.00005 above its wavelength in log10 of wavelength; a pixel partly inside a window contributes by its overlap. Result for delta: -0.08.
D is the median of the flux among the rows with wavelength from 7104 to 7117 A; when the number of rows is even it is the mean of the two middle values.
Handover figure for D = 29.4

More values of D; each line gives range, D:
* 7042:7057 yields 29.0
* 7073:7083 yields 28.8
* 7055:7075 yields 28.7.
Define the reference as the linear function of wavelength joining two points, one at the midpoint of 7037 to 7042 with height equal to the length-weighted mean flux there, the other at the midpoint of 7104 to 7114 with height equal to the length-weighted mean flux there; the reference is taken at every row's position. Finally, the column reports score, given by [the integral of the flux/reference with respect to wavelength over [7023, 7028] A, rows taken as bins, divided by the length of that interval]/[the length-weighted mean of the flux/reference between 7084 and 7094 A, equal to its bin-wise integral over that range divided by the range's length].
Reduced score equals 0.97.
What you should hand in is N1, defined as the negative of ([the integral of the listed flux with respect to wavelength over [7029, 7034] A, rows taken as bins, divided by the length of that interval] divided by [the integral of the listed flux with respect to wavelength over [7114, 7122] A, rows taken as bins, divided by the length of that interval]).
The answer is -1.00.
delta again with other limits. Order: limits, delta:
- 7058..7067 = -0.43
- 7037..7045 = -0.32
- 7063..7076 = -0.32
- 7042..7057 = -0.20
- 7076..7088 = -0.13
